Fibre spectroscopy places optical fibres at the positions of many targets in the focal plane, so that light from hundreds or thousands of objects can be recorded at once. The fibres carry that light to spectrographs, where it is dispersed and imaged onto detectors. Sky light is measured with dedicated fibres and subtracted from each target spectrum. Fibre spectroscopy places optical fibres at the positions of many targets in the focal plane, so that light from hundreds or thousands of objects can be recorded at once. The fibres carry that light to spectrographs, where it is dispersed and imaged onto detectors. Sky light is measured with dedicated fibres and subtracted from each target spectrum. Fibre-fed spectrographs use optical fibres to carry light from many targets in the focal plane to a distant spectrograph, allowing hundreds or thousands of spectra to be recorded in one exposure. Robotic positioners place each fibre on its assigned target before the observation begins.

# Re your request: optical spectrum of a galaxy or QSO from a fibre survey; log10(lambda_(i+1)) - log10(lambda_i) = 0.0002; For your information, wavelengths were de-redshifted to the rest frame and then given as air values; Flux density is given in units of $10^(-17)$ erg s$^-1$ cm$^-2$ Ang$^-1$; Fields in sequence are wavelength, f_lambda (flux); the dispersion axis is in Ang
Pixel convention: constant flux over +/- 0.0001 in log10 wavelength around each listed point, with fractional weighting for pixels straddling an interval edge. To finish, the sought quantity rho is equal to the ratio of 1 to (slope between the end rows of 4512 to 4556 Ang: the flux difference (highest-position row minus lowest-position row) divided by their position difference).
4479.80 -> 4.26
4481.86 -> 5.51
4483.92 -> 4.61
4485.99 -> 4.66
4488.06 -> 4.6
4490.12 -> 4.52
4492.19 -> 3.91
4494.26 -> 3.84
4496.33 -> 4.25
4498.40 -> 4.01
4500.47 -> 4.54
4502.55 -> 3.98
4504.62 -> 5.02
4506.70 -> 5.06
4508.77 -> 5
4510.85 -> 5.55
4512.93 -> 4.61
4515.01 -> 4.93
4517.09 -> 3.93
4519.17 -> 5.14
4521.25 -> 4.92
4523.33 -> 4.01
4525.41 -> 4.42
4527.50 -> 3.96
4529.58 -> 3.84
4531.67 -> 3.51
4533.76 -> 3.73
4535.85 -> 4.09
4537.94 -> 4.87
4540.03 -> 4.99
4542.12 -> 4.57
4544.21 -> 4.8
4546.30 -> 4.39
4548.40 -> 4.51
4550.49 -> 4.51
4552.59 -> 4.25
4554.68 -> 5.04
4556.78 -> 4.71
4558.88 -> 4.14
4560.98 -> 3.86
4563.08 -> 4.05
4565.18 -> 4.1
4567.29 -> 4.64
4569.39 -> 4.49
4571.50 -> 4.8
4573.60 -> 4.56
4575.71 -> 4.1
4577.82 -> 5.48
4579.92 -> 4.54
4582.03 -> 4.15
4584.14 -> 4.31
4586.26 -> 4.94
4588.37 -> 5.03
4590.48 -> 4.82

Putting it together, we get 97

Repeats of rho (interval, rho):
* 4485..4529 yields -59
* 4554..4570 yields -27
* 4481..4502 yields -19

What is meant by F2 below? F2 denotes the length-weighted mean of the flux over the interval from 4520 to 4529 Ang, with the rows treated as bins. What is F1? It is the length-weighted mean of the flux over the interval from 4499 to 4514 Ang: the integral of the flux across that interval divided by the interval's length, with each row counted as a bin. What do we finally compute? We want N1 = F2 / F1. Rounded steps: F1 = 4.80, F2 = 4.3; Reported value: 0.90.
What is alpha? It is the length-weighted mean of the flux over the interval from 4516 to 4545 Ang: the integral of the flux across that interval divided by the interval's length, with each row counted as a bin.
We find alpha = 4.34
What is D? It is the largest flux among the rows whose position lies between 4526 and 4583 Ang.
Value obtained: 5.48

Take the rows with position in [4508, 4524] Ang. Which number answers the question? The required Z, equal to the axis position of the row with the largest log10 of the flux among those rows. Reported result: 4510.85 Ang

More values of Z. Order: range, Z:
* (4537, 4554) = 4540.03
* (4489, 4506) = 4504.62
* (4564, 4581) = 4577.82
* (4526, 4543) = 4540.03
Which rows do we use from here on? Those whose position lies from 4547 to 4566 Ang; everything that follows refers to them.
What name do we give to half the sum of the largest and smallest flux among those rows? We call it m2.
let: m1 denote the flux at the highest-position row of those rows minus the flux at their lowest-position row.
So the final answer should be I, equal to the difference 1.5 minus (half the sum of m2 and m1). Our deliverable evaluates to -0.5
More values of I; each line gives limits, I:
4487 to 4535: -0.3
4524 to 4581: -0.8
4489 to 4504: -0.3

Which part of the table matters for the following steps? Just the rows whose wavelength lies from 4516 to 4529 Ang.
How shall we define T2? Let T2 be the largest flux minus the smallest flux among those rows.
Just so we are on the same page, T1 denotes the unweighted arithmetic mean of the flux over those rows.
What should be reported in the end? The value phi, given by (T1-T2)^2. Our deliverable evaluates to 10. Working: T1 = 4.4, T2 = 1.2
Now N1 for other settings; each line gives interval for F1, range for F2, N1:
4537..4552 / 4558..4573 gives 0.93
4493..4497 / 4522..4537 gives 0.99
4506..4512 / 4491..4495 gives 0.75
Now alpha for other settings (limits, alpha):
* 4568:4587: 4.59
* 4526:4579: 4.40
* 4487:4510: 4.44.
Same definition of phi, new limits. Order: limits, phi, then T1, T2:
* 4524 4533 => 9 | 3.9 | 0.9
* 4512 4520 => 12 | 4.7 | 1.2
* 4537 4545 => 19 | 4.8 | 0.4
